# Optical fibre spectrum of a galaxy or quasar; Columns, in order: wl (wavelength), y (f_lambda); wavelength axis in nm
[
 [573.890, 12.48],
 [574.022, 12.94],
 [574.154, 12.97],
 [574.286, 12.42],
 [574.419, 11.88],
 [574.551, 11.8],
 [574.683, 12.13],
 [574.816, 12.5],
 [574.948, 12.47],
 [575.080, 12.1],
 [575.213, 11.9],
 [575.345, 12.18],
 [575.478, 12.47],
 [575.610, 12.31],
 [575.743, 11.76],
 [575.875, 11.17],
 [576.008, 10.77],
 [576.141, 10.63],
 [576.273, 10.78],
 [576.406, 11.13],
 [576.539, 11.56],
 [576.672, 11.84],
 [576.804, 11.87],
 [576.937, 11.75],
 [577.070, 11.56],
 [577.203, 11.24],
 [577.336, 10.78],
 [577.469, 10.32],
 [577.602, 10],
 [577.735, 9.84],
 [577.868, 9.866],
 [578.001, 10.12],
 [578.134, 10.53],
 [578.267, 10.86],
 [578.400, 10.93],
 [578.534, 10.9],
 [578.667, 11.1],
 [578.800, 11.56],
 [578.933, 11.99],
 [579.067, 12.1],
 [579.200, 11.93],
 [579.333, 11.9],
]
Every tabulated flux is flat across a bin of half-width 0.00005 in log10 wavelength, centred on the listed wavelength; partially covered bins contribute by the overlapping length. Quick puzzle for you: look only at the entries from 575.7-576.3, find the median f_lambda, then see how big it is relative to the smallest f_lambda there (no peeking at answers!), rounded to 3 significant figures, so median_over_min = 1.01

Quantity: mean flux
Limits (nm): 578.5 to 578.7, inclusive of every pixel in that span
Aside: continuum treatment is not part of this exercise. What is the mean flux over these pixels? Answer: 11.0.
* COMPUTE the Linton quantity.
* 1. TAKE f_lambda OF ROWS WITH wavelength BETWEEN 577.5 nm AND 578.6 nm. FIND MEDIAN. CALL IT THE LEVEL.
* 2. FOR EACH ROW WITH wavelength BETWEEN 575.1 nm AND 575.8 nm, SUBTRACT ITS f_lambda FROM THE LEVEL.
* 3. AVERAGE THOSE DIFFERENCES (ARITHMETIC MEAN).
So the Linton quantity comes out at -1.8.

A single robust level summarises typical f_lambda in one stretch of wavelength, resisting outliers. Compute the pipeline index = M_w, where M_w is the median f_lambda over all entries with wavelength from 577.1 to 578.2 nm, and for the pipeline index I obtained 10.2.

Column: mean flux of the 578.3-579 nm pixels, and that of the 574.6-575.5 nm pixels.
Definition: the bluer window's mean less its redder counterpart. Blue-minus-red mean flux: 1.0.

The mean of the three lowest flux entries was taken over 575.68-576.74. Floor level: 10.7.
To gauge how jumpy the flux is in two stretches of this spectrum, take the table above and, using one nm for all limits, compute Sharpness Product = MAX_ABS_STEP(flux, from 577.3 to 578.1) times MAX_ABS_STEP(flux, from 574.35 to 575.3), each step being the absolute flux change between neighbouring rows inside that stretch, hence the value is 0.17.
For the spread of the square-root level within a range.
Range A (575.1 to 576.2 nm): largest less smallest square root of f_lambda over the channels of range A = 0.27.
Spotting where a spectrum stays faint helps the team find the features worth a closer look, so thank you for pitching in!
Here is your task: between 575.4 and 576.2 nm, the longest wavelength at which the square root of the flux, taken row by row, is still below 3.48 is 576.141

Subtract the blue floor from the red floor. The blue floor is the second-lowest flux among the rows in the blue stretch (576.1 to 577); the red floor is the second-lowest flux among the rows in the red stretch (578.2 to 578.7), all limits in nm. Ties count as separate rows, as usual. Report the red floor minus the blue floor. 0.1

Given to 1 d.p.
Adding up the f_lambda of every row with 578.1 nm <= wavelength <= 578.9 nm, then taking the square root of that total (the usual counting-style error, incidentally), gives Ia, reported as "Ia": 8.1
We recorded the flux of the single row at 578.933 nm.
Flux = 11.99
